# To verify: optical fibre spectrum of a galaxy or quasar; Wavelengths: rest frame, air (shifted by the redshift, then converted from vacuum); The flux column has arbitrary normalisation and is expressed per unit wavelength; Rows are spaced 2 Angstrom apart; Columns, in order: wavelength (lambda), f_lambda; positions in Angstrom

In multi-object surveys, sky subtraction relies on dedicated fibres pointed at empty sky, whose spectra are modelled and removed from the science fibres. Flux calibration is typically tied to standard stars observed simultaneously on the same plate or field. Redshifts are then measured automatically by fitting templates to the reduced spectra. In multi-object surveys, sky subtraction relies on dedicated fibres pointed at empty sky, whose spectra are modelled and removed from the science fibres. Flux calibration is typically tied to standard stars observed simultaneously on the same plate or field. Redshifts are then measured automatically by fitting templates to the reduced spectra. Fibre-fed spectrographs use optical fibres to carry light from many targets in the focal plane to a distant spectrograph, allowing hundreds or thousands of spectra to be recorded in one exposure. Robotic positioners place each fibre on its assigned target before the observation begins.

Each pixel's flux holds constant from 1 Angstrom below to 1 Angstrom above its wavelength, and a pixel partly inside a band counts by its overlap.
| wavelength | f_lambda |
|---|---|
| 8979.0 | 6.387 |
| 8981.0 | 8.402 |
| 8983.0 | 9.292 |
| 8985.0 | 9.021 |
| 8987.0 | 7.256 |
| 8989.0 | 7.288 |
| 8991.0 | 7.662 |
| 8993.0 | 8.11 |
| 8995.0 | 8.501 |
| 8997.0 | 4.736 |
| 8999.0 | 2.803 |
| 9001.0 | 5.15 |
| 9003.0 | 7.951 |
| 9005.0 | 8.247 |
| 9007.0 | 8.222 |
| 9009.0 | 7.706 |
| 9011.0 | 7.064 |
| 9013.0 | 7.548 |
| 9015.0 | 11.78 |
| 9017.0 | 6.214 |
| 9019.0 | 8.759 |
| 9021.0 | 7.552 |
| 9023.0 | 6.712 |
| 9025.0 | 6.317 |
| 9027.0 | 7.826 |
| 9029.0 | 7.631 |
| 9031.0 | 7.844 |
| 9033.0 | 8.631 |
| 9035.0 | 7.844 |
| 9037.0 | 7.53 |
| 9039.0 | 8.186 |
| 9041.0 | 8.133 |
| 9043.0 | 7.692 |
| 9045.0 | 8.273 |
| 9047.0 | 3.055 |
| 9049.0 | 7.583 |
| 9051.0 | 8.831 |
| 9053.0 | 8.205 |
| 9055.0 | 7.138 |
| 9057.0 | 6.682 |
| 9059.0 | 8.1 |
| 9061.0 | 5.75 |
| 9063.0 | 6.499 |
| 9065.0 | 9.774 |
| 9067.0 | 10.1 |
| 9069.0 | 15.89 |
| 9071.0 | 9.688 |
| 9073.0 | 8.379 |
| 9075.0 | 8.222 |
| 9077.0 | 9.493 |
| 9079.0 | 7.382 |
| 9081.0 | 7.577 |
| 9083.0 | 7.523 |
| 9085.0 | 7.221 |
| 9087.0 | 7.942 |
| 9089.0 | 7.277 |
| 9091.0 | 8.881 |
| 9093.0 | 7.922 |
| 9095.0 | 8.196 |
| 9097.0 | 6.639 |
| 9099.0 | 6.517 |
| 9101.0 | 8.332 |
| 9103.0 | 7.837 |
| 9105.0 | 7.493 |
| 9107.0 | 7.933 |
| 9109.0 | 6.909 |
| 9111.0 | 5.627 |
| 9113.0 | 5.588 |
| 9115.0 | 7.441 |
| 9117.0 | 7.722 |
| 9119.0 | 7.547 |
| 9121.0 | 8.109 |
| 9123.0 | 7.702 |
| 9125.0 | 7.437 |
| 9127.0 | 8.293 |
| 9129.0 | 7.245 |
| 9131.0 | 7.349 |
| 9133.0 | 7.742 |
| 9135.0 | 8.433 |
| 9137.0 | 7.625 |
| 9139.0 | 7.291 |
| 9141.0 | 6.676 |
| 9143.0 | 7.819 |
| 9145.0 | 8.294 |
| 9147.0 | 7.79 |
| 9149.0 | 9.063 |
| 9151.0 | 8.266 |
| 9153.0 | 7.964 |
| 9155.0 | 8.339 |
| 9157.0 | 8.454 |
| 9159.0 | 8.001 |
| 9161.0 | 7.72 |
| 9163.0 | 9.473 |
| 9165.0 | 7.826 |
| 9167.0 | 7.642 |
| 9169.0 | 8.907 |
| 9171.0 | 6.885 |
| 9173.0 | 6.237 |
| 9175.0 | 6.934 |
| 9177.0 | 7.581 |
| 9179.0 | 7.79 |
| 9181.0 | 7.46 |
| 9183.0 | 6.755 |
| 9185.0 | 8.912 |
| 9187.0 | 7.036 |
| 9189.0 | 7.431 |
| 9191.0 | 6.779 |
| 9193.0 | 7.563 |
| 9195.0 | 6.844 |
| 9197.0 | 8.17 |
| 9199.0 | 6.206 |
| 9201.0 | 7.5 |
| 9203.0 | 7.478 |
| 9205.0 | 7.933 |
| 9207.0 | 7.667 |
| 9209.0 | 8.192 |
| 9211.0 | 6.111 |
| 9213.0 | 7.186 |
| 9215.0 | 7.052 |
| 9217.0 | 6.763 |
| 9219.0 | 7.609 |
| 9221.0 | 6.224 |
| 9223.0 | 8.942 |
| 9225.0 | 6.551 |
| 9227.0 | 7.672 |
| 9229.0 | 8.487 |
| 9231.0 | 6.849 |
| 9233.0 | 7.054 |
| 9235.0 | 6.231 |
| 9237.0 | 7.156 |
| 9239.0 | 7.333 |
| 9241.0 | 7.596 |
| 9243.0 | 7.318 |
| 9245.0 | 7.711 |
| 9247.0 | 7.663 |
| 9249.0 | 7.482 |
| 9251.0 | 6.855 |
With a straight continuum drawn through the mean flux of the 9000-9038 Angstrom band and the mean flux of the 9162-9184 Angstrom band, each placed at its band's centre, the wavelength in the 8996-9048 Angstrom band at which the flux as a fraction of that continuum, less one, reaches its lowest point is 8999.0 Angstrom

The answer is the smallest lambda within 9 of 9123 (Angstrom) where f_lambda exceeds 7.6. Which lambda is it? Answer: 9117.0 Angstrom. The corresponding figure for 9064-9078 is 9065.0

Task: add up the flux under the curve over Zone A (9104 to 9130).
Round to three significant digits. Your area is 190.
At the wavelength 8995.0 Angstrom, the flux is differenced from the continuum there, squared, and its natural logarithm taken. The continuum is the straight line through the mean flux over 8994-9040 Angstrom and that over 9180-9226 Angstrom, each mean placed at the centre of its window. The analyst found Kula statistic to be 0.1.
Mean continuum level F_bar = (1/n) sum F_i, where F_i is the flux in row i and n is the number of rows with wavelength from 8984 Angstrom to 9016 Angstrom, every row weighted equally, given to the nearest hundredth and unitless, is 7.44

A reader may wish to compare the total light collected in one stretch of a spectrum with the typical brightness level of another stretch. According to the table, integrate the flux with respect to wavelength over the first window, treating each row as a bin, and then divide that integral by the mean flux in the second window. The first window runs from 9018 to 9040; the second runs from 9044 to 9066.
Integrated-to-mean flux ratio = 23.4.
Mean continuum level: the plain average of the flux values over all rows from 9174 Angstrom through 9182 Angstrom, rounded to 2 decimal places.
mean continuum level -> 7.44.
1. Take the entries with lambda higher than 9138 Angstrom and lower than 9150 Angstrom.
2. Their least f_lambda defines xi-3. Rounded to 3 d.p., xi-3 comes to 6.676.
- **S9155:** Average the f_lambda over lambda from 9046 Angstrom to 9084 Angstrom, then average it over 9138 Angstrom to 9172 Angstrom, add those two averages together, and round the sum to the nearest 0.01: 16.23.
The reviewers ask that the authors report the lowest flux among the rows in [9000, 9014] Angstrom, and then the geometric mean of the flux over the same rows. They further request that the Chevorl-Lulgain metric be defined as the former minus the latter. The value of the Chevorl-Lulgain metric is -2.2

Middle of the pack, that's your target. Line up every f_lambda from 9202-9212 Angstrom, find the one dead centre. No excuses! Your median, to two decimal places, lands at 7.67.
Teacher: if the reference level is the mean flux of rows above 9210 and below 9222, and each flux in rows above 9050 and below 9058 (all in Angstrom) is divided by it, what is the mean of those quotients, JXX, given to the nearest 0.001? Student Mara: 1.130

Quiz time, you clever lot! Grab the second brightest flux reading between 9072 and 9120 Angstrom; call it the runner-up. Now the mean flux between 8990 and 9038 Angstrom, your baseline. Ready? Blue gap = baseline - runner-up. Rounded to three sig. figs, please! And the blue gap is -1.45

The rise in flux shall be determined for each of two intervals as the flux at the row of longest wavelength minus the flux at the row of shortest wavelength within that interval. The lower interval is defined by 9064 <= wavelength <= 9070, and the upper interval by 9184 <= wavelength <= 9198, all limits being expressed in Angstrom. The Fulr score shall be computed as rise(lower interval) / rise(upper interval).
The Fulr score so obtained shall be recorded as -8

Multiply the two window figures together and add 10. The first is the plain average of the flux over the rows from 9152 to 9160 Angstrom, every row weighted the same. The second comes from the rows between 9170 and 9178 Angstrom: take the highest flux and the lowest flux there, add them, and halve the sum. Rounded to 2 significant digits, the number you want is 67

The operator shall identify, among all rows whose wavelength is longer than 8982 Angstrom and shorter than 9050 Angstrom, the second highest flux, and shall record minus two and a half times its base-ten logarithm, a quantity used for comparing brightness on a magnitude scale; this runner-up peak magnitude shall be -2.42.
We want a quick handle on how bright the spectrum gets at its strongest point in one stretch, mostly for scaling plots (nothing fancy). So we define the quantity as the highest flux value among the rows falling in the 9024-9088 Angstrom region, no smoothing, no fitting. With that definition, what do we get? 15.89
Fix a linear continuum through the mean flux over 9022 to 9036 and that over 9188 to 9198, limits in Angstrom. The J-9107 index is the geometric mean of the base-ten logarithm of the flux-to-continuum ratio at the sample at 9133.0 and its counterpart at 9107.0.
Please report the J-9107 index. 0.022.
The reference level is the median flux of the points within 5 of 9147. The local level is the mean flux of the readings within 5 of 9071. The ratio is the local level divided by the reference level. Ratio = 1.26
